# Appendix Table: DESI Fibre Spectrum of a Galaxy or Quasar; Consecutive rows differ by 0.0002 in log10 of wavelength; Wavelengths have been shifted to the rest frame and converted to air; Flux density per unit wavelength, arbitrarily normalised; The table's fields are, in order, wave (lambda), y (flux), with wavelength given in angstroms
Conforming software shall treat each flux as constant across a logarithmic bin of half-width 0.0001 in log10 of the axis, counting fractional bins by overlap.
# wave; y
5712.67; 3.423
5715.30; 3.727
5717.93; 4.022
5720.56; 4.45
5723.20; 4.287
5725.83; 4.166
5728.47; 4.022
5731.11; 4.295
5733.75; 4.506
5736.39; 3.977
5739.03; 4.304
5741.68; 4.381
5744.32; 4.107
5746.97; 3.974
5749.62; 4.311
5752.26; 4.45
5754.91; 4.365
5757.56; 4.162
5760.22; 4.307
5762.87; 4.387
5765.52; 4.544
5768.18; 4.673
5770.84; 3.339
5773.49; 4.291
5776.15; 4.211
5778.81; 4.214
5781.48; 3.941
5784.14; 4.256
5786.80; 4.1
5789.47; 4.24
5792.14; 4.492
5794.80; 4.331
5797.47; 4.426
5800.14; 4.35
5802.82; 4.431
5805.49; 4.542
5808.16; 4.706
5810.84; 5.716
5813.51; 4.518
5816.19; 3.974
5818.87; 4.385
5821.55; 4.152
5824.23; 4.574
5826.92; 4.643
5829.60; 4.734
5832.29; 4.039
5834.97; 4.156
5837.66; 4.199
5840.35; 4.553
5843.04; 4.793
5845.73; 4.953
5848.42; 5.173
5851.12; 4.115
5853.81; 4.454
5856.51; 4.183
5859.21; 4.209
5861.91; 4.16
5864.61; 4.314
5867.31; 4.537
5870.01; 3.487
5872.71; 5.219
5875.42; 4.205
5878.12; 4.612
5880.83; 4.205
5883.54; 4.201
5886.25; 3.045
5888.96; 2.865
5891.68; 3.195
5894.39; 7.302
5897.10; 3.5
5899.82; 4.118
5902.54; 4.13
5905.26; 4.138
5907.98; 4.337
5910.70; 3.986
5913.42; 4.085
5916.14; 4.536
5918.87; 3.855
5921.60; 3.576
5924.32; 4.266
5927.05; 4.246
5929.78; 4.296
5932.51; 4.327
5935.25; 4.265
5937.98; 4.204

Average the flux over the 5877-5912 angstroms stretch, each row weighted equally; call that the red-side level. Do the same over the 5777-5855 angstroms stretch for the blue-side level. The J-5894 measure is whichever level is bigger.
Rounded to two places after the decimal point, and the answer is 4.45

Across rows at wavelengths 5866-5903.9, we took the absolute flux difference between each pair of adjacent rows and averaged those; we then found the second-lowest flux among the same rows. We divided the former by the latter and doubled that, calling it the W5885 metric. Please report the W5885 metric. 0.75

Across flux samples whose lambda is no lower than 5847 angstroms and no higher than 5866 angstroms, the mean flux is 4.37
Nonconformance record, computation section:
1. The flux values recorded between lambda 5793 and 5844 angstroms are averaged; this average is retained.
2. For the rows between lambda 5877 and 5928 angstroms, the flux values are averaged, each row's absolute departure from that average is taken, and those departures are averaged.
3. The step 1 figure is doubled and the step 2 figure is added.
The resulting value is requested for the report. 9.5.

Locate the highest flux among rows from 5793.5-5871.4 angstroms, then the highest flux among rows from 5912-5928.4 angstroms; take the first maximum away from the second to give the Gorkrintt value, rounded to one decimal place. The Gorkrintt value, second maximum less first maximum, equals -1.2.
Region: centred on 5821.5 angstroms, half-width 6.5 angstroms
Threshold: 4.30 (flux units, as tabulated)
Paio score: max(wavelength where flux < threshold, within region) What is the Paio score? 5821.55 angstroms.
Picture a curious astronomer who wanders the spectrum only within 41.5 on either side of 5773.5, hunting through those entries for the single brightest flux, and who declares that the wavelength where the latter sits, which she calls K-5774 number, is 5810.84 angstroms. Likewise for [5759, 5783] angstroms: 5768.18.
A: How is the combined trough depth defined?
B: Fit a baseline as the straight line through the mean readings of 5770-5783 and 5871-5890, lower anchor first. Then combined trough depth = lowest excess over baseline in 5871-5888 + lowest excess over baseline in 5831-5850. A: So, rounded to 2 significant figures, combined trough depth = -1.0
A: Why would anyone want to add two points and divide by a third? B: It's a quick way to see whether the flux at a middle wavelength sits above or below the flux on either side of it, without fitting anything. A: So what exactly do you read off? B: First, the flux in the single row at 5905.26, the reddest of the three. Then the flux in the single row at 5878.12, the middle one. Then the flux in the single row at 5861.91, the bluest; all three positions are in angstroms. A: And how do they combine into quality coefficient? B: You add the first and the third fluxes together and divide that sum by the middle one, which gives 1.80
